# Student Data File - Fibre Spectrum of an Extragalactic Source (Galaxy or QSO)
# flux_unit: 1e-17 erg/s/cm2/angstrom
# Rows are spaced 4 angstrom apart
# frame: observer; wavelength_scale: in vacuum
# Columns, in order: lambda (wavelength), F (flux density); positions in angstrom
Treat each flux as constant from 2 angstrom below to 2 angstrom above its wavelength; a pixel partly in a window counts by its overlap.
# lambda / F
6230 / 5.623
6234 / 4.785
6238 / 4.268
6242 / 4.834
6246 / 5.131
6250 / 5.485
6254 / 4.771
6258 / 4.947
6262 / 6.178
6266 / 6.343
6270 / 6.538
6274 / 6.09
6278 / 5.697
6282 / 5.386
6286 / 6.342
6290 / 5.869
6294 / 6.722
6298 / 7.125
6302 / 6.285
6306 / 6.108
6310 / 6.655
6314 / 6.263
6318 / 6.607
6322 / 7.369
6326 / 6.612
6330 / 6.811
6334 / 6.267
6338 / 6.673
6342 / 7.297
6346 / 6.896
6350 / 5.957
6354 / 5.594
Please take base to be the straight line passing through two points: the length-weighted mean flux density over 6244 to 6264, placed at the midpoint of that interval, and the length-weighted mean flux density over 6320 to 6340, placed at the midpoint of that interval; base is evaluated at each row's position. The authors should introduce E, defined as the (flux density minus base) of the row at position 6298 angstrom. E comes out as 1.0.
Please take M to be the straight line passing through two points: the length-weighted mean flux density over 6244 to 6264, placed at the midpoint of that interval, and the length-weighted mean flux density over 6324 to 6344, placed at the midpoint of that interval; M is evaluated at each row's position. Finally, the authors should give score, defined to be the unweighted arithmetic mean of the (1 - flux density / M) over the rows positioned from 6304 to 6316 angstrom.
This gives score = -0.006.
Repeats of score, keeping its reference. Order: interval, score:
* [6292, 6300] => -0.144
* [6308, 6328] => -0.039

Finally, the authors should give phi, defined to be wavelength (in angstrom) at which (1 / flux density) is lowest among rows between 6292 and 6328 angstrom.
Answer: 6322 angstrom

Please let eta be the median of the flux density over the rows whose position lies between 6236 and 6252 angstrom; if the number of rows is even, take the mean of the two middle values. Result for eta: 5.0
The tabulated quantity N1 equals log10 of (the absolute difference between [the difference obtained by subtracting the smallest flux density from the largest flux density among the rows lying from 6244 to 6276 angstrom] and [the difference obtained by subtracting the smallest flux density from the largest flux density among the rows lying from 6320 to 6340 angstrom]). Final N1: -0.2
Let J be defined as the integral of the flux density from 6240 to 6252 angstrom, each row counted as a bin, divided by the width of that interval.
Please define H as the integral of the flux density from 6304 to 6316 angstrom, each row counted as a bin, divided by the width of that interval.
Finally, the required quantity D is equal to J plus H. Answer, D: 11.5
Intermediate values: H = 6.3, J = 5.15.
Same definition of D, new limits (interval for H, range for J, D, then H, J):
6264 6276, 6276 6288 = 12.1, 6.3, 5.81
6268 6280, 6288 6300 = 12.7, 6.1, 6.57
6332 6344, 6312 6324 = 13.5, 6.7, 6.75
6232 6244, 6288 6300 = 11.2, 4.6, 6.57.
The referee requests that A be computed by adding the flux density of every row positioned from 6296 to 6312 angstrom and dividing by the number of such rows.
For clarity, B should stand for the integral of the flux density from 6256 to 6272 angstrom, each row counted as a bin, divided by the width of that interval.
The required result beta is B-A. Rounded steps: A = 6.5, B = 6.0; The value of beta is -0.5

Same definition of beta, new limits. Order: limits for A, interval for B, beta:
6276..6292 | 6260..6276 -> 0.5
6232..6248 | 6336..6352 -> 2.0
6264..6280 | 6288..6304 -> 0.3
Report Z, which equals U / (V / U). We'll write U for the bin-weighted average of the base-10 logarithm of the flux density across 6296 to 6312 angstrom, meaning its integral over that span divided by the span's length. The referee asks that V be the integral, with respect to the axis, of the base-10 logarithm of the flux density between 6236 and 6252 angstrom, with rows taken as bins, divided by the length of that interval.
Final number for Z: 0.96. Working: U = 0.82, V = 0.69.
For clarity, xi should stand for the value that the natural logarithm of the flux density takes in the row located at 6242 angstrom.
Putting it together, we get 1.6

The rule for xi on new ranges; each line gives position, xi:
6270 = 1.9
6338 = 1.9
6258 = 1.6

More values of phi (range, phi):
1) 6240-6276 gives 6270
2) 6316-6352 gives 6322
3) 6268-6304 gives 6298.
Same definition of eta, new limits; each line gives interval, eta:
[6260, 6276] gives 6.3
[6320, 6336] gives 6.7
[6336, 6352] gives 6.8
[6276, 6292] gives 5.8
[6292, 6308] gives 6.5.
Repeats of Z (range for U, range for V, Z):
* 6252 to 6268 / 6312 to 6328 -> 0.67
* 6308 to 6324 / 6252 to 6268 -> 0.92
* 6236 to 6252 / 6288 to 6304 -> 0.59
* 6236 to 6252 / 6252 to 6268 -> 0.64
